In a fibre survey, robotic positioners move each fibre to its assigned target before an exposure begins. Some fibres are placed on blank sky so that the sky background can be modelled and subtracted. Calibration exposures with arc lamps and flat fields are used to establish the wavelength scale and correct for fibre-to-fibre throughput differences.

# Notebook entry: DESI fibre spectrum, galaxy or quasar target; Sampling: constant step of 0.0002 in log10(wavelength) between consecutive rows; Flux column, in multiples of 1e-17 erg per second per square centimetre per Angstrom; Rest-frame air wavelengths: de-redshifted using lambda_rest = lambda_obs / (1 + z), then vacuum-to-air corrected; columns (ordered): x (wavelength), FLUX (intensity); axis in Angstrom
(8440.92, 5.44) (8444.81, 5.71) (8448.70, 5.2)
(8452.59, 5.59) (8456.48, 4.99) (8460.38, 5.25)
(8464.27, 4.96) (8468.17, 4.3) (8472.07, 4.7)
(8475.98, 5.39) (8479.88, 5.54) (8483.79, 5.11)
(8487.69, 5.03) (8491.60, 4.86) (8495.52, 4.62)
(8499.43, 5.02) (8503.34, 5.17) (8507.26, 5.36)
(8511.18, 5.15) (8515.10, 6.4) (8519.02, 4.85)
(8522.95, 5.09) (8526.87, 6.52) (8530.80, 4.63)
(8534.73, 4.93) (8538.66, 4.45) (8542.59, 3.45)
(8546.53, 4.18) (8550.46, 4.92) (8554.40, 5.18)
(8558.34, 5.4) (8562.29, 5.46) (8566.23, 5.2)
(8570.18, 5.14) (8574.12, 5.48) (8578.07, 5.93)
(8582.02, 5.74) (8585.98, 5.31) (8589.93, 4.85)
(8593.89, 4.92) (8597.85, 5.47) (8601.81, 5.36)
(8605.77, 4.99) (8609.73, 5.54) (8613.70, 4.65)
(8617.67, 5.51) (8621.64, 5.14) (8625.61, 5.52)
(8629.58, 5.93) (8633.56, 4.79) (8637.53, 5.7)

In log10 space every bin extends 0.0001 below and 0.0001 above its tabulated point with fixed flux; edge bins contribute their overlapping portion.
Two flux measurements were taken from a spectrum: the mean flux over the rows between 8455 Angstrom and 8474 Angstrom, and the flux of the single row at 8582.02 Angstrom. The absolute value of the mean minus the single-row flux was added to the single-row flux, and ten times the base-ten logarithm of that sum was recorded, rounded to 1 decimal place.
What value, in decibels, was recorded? 8.2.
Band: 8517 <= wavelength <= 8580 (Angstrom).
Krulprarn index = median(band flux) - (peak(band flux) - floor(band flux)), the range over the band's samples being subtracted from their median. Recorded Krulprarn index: 2.0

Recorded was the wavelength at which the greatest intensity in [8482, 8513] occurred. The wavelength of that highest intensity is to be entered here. 8507.26 Angstrom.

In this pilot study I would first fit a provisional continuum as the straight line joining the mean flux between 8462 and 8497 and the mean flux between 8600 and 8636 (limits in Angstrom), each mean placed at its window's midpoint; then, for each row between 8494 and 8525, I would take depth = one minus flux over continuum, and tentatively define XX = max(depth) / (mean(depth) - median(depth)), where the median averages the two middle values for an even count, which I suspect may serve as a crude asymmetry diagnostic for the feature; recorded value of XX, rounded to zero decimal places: -3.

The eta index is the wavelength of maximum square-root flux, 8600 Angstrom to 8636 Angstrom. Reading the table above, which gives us 8629.58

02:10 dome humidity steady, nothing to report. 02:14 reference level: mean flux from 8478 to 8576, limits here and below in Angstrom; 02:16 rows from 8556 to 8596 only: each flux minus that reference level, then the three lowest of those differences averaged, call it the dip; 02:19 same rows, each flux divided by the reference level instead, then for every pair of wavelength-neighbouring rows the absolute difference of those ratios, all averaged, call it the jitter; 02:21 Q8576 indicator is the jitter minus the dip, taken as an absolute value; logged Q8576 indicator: 0.166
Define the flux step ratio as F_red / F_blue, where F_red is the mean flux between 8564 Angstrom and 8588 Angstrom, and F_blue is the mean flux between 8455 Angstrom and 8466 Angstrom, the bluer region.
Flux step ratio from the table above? 1.08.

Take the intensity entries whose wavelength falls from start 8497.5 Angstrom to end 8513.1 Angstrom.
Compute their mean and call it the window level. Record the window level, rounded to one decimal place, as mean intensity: 5.2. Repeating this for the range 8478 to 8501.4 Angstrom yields 5.0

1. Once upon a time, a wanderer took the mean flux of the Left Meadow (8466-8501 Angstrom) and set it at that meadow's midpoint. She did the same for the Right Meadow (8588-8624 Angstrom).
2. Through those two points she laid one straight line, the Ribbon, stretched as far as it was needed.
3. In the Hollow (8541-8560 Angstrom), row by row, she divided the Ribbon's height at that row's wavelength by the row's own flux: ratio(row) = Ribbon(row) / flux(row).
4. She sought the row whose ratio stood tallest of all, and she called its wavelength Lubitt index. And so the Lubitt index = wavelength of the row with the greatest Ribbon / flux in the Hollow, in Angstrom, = 8542.59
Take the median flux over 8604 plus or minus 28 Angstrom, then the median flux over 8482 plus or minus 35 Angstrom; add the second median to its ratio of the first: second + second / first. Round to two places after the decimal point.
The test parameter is 6.08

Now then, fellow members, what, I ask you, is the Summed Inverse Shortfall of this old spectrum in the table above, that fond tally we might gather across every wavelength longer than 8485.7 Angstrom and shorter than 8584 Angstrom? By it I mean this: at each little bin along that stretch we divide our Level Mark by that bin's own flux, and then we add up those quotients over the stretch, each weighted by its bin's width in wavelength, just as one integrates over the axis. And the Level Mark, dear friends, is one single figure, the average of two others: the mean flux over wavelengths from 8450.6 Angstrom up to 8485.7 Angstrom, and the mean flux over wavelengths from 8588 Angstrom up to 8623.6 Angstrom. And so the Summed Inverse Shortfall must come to 100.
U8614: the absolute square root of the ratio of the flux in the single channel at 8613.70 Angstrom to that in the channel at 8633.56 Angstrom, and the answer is 0.99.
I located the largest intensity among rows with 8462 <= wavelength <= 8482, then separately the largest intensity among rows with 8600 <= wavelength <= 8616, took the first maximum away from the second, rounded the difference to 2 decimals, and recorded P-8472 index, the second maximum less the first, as 0.00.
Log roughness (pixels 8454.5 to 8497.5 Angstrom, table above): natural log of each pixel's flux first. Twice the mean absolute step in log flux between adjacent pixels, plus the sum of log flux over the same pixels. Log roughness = 17.8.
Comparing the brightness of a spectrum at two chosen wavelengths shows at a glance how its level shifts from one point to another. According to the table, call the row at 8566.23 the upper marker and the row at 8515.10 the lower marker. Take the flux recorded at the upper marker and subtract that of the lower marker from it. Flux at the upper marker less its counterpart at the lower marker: -1.2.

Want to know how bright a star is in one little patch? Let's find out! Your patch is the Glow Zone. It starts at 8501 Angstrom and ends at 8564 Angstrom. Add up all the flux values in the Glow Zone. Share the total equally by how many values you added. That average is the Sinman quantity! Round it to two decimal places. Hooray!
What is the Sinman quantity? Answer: 5.07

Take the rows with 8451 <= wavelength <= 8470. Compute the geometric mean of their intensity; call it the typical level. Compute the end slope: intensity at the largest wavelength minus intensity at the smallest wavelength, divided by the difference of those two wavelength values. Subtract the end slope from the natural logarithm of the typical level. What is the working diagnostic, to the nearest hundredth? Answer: 1.69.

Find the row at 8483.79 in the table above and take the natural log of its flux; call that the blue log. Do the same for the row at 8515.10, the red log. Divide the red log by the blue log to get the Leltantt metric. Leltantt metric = 1.14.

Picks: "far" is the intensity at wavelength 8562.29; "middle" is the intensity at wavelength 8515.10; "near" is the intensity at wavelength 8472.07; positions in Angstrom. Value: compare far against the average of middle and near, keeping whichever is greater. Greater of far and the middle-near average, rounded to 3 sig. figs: 5.55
